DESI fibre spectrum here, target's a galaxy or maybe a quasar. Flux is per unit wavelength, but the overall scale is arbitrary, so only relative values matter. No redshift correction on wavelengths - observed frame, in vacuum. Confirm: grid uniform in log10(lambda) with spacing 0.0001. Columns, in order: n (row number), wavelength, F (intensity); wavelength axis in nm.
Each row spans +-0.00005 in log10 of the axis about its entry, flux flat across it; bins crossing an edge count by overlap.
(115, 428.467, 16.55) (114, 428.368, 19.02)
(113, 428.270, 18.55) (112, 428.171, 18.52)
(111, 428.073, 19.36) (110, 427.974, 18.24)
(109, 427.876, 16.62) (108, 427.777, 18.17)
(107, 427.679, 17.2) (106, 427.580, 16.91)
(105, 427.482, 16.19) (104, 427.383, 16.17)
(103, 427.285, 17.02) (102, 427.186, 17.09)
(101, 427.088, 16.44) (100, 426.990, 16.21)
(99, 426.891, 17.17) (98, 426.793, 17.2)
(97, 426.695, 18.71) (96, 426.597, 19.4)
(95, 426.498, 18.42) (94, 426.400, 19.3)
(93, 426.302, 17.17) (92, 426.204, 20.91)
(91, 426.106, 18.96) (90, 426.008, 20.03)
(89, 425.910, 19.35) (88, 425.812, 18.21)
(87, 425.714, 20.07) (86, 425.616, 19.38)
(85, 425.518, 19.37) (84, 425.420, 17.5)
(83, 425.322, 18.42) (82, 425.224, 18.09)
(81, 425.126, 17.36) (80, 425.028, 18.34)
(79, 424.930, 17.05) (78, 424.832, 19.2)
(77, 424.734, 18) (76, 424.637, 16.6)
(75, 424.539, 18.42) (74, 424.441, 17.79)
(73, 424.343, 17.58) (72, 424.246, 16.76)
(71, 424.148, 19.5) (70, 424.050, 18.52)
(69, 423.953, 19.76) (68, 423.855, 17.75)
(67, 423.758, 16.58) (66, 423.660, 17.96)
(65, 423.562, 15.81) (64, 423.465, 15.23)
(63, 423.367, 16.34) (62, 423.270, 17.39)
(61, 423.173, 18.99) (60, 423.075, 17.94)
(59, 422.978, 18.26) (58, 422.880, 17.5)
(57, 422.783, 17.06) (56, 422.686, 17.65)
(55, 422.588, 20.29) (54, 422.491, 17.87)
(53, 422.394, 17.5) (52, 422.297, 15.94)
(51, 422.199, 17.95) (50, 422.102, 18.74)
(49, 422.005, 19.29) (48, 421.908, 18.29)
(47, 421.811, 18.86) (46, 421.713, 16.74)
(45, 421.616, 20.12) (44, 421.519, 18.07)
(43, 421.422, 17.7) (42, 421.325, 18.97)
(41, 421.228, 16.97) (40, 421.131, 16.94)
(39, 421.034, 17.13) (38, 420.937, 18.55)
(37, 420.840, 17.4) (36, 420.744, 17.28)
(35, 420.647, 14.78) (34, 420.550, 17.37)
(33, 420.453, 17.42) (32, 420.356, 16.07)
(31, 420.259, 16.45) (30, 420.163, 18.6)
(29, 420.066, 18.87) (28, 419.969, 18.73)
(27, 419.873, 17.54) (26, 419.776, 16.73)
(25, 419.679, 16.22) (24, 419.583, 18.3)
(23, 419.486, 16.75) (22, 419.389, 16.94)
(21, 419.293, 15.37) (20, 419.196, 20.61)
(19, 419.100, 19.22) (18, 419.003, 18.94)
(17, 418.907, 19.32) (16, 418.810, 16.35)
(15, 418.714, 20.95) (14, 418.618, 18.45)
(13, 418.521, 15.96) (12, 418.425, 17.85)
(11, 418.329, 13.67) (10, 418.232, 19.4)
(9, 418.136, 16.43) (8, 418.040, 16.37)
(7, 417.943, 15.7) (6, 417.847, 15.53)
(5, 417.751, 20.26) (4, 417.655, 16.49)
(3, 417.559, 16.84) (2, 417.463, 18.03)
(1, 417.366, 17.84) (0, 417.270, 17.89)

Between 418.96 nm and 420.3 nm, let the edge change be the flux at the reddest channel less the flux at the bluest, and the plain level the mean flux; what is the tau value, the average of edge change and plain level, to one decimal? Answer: 7.7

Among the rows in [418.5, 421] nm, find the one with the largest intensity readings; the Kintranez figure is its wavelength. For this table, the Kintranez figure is 418.714 nm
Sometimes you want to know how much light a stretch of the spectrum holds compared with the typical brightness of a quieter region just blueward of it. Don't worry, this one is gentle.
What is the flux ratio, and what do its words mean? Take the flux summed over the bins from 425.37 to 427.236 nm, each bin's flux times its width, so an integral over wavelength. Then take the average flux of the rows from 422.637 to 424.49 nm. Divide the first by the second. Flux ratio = 1.96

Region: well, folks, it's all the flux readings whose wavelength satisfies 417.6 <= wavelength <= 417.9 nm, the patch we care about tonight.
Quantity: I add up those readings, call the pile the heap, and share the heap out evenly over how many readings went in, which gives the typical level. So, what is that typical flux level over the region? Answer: 17.43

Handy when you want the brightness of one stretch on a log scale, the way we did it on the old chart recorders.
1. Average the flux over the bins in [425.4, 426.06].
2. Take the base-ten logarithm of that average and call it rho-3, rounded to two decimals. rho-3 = 1.28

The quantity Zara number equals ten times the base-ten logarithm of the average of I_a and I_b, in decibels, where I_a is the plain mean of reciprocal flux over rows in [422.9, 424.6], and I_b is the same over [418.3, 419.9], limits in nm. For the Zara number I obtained -12.4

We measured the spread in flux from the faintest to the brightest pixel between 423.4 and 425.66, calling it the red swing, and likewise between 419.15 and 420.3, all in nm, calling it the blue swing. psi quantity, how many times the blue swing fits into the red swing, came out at 0.9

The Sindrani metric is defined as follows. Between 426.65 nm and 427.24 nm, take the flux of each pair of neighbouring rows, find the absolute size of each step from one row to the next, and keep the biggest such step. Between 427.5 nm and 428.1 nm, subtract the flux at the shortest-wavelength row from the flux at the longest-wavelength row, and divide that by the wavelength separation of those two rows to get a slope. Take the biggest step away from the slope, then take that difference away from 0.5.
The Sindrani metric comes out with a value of -3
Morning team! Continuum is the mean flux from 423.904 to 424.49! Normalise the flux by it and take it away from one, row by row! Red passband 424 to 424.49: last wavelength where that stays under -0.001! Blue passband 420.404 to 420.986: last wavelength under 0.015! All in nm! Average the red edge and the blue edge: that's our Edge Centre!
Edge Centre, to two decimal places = 422.54 nm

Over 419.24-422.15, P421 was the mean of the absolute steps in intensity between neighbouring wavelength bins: 1.157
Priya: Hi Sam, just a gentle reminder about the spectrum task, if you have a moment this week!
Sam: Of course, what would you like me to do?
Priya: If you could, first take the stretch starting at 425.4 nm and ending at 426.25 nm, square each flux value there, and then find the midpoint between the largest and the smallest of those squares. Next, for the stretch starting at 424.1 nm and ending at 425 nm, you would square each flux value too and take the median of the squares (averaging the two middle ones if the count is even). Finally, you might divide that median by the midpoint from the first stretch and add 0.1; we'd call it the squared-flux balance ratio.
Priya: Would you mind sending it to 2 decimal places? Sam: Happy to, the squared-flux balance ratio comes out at 0.95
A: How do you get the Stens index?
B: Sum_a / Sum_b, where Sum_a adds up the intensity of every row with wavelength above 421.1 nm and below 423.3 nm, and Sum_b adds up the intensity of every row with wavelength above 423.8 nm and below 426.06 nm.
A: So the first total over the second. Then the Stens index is 0.981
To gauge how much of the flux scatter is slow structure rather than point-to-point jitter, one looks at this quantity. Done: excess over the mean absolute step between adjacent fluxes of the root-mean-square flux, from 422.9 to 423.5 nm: 16.4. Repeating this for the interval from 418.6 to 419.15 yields 16.8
